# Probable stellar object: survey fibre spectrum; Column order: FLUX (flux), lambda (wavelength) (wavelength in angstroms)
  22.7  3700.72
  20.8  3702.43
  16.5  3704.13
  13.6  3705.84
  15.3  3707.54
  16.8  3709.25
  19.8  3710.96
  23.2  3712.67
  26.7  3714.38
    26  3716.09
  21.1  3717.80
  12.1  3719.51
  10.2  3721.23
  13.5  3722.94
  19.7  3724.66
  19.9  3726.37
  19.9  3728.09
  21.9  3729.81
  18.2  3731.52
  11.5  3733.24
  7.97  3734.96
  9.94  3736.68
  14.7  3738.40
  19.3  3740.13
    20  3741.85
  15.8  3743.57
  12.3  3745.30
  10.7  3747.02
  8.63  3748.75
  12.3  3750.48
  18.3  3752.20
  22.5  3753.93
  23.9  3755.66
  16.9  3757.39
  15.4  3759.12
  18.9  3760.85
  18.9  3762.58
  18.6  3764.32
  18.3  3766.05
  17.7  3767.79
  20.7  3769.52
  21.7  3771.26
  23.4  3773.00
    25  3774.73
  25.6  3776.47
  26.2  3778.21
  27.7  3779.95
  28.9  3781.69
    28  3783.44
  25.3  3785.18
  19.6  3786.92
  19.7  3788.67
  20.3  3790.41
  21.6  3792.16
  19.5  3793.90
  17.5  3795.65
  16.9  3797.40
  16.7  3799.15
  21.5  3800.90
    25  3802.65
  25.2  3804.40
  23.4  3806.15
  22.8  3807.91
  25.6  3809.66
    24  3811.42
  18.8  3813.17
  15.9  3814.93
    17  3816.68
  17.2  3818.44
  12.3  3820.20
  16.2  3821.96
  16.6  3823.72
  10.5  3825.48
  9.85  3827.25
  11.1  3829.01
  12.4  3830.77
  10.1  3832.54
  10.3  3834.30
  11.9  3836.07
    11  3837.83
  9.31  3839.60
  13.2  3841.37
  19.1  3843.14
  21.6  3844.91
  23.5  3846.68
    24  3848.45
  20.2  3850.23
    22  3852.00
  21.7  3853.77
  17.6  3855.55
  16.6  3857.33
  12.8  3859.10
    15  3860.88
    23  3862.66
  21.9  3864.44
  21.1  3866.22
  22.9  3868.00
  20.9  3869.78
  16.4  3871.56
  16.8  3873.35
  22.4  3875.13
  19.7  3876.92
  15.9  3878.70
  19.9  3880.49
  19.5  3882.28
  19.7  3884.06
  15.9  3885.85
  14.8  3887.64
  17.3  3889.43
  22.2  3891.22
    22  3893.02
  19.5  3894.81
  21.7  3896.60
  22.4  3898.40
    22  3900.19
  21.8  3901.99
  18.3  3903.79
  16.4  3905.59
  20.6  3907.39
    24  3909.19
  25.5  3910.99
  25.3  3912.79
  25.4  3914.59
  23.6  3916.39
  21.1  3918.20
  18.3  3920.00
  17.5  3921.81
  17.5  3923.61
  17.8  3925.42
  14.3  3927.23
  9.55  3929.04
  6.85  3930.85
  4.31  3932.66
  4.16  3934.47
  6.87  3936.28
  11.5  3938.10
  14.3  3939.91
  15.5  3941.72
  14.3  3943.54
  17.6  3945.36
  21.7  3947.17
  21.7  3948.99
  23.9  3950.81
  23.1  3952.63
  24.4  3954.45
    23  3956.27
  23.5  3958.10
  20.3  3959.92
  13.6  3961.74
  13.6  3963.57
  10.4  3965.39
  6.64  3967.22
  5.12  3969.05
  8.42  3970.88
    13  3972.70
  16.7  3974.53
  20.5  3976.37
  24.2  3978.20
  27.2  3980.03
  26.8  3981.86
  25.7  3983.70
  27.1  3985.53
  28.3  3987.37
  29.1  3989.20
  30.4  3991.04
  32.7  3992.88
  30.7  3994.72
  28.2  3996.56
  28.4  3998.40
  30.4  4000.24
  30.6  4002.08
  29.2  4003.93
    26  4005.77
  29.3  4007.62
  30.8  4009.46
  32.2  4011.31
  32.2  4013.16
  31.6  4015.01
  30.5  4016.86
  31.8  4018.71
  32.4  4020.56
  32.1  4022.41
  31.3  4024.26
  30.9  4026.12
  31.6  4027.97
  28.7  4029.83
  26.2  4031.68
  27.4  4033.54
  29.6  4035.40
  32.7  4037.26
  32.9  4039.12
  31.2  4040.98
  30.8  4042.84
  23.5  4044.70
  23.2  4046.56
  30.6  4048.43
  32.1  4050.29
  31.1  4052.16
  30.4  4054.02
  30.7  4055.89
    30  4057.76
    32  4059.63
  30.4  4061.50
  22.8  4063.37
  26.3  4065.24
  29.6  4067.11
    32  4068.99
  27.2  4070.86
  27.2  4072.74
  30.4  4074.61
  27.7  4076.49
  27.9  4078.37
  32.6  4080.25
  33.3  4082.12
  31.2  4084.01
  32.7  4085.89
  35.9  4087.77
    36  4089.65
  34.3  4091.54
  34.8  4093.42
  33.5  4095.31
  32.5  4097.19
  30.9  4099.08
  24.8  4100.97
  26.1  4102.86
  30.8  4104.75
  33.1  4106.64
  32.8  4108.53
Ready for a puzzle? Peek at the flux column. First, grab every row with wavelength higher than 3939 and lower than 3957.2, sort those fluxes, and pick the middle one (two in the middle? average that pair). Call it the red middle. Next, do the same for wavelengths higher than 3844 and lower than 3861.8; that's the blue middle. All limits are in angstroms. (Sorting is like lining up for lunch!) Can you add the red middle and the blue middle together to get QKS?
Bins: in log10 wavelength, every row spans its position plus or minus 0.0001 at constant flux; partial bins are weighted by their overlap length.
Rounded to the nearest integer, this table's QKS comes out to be 43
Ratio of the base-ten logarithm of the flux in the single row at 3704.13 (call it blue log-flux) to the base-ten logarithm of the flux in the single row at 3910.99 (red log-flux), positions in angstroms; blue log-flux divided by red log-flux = 0.87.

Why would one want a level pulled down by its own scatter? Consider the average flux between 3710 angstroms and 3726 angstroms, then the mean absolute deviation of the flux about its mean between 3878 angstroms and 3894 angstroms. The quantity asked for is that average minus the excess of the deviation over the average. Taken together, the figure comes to 36.0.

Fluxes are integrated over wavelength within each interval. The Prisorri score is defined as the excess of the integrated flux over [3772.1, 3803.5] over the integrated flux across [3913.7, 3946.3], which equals 241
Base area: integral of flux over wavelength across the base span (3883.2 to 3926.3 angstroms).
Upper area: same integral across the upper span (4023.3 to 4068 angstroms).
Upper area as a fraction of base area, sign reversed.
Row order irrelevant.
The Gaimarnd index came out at -1.49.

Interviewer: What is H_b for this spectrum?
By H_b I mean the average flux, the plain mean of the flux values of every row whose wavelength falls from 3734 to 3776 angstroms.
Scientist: 17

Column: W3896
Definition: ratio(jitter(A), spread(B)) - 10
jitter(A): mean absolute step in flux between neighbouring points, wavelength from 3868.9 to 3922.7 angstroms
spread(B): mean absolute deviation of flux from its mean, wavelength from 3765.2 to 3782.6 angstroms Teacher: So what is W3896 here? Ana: -9.3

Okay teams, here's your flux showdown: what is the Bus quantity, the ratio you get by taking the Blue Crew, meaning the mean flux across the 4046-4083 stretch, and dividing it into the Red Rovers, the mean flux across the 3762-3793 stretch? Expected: 0.77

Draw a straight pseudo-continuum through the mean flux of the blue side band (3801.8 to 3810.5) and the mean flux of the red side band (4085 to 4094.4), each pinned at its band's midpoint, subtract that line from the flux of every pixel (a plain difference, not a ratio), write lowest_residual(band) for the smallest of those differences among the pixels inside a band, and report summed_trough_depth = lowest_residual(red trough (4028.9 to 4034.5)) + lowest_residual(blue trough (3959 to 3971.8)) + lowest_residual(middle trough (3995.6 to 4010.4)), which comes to -37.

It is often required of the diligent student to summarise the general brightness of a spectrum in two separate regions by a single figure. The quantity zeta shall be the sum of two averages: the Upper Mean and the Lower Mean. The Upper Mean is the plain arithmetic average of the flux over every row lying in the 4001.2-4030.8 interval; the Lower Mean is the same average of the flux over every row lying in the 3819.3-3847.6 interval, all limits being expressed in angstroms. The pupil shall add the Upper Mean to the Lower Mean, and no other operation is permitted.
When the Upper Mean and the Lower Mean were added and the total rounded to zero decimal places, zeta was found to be 44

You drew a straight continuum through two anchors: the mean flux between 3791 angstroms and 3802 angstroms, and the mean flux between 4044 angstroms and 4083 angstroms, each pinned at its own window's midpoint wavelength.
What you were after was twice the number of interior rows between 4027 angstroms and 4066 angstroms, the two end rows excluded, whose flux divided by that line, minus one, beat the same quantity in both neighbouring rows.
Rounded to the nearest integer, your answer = 8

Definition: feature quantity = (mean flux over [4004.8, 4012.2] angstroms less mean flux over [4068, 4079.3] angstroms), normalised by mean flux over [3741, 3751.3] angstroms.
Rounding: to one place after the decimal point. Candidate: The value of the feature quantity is 0.1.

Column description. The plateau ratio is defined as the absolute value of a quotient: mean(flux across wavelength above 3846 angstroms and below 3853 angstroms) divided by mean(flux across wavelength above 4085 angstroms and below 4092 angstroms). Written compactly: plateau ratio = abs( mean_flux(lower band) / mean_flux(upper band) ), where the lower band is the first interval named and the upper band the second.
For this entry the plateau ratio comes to 0.6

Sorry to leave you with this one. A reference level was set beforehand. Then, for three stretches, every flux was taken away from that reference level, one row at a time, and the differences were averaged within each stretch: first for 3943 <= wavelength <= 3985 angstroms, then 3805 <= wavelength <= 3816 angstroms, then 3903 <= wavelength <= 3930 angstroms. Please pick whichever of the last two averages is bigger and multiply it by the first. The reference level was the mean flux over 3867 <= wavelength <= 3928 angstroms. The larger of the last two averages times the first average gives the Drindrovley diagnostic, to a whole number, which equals 0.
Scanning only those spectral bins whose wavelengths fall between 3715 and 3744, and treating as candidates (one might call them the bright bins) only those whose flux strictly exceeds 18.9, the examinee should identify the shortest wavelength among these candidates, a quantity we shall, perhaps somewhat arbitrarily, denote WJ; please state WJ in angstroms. 3716.09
